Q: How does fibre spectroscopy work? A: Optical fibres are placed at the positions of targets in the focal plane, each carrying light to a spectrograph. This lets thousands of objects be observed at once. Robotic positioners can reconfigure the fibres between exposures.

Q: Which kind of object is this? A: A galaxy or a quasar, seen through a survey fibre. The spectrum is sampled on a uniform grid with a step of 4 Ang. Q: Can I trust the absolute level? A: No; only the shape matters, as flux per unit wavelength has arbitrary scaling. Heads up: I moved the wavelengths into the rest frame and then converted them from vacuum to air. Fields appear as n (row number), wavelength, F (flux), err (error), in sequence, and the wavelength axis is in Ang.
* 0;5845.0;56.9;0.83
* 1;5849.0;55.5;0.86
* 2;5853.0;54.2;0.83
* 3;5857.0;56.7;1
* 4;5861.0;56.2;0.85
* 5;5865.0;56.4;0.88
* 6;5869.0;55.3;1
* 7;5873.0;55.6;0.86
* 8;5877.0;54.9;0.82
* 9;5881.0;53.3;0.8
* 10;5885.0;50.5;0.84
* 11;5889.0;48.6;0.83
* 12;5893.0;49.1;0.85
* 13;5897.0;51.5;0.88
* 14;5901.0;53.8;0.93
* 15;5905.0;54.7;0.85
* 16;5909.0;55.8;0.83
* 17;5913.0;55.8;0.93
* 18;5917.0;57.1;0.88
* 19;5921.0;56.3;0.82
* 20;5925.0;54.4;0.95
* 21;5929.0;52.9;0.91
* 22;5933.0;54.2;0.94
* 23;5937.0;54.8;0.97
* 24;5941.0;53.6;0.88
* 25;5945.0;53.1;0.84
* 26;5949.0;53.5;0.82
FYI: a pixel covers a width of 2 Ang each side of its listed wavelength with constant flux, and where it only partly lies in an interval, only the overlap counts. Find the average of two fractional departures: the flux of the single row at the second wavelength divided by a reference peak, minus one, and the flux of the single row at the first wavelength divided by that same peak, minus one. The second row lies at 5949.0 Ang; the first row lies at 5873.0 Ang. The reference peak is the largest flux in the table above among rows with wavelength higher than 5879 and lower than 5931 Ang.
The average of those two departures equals -0.04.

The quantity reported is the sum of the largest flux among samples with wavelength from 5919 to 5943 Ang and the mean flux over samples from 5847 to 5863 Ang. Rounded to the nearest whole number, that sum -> 112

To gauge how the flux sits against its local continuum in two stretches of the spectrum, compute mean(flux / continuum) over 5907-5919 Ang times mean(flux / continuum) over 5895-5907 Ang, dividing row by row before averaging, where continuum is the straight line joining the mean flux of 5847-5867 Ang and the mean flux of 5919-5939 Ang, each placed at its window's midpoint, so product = 0.99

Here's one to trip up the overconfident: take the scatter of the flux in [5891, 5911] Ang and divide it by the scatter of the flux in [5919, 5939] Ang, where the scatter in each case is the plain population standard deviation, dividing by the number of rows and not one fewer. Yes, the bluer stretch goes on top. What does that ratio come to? 2.2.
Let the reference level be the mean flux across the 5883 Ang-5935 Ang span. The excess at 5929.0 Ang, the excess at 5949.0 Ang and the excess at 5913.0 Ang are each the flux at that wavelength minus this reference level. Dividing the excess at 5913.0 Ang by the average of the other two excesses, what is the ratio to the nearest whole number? -10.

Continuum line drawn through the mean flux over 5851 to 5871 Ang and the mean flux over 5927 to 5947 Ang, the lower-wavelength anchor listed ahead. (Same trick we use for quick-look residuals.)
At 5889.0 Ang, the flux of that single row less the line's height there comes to -6.4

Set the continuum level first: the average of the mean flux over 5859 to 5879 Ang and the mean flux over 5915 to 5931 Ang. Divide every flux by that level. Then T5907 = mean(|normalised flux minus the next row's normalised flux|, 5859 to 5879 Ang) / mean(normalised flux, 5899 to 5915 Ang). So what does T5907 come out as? 0.010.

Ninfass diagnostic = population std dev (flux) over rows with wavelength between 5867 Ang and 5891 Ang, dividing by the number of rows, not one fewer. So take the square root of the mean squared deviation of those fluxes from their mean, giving 2.6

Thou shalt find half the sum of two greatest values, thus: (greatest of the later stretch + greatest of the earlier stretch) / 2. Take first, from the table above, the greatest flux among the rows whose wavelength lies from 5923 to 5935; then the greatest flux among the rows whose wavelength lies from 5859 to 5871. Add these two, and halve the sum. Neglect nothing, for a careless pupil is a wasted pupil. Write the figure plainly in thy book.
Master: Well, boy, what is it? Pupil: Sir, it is 55.4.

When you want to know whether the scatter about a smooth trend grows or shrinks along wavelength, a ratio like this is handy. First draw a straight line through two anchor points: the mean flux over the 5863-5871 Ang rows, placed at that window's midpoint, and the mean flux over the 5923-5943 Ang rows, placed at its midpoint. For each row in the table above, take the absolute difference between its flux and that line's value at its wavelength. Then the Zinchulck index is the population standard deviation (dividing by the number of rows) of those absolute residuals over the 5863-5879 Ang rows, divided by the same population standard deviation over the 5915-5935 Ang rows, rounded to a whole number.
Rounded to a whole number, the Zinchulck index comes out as 0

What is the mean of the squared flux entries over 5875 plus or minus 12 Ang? 2956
